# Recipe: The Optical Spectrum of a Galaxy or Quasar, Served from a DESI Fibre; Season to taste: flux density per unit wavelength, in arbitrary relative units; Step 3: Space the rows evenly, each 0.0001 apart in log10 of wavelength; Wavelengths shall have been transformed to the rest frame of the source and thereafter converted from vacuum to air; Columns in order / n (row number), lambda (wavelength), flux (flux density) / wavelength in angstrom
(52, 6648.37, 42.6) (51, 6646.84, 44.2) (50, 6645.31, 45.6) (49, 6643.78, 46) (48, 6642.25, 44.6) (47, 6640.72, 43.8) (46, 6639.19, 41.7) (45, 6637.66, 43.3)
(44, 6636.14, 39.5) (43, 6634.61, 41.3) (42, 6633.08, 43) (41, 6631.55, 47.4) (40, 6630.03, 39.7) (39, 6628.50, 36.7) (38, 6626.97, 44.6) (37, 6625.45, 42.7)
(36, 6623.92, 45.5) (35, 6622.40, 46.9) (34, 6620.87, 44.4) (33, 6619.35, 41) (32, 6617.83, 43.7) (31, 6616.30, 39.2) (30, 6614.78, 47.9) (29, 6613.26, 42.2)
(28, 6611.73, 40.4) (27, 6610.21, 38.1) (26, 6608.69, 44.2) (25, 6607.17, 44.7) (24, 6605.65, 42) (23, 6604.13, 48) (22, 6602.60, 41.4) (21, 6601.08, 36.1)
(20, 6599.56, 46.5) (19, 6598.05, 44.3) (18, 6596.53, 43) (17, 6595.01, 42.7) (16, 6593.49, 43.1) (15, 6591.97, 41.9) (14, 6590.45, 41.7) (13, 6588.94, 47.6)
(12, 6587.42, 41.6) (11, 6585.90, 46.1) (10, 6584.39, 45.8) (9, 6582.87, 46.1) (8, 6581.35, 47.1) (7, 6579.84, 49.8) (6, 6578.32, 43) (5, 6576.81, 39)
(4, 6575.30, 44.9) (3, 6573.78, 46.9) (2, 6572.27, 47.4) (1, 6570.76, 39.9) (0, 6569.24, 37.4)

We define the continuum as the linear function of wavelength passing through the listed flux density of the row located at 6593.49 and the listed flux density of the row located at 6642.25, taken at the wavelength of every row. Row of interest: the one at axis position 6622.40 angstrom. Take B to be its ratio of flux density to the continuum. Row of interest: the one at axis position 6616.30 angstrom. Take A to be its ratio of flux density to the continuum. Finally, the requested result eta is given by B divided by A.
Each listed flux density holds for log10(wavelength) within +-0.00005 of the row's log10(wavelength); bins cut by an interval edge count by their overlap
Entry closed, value 1.19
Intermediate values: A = 0.89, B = 1.07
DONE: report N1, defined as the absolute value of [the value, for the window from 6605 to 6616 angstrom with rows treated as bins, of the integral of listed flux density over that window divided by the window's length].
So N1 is 42.7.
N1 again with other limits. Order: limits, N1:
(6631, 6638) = 42.7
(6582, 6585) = 45.9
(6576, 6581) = 44.3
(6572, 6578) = 44.3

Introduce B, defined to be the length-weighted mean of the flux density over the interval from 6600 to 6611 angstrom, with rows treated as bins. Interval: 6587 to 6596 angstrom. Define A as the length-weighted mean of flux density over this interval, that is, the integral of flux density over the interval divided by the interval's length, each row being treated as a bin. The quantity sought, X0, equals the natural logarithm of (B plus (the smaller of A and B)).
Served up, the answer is 4.435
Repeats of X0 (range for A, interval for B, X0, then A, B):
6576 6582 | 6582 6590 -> 4.500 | 44.8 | 45.3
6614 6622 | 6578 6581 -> 4.504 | 43.4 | 47.0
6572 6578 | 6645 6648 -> 4.486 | 44.3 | 44.5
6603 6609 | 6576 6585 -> 4.496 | 44.5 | 45.1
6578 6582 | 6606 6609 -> 4.482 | 47.0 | 44.2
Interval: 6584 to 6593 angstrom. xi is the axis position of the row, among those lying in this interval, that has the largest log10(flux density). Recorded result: 6588.94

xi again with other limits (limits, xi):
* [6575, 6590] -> 6579.84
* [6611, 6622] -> 6614.78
